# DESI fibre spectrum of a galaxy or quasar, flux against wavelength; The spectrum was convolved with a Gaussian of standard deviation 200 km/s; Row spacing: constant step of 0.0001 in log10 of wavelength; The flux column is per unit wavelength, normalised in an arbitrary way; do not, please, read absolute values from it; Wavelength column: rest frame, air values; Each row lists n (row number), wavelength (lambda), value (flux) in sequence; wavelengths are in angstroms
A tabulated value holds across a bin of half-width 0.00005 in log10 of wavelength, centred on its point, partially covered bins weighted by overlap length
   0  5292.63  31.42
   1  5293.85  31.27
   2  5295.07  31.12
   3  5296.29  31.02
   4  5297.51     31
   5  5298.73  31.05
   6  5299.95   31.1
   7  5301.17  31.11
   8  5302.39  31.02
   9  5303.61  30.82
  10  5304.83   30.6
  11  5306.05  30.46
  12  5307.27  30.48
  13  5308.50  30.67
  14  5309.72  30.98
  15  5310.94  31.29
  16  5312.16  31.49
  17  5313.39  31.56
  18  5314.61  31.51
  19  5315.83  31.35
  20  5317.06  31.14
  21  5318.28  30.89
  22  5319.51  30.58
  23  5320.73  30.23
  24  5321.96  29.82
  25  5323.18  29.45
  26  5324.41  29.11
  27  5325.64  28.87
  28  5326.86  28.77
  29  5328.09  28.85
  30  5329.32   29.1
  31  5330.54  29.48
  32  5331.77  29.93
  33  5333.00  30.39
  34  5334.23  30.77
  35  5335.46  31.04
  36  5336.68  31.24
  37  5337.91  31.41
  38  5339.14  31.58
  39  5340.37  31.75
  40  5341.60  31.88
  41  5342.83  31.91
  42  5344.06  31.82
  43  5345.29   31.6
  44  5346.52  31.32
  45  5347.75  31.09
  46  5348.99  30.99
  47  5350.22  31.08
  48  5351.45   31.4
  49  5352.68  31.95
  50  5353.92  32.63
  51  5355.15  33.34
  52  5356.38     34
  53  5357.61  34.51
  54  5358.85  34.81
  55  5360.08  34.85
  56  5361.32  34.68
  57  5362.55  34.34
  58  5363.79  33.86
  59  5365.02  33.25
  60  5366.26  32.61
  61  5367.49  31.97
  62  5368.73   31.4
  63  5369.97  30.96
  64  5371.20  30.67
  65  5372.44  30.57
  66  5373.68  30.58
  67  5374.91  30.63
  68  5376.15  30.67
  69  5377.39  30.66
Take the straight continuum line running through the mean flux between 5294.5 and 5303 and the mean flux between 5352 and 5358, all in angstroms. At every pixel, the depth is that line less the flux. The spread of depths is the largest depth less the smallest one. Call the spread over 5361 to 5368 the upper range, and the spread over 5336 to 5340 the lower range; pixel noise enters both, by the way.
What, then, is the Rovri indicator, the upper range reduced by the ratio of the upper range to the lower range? -9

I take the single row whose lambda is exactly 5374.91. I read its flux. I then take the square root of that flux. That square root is 5.53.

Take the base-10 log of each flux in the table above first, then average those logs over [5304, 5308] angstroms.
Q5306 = 1.48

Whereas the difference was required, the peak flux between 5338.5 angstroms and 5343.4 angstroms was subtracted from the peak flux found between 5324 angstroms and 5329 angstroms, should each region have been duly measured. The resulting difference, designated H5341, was -2.8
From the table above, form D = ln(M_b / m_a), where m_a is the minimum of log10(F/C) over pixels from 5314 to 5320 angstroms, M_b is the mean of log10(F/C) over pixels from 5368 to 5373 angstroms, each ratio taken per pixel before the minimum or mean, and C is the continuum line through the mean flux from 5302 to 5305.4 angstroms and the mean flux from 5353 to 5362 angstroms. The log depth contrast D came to 1.1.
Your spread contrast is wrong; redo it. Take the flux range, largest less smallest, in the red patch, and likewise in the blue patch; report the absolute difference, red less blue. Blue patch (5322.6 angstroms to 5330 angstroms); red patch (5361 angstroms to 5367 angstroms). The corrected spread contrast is 1.4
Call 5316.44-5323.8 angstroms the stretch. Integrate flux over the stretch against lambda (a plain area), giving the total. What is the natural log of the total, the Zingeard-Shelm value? 5.41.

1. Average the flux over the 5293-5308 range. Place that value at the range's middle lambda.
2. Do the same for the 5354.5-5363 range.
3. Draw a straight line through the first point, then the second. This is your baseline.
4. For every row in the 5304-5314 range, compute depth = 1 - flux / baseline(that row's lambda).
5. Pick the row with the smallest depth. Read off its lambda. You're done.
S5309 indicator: 5312.16 angstroms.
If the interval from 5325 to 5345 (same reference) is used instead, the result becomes 5341.60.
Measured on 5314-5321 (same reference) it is 5314.61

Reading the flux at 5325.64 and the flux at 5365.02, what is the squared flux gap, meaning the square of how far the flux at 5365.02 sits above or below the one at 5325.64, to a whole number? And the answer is 19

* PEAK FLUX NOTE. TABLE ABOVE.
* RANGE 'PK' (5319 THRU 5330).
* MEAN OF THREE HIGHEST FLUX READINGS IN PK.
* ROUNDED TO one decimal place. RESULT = 30.2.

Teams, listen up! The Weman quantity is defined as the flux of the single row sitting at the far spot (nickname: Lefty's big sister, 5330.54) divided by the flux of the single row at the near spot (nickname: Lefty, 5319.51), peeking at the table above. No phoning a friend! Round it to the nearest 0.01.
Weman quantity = 0.96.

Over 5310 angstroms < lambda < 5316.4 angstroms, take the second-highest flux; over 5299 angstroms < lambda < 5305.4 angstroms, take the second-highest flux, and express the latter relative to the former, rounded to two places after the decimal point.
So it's 0.99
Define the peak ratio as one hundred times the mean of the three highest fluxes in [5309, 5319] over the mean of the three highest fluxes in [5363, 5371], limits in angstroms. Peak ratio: 94.8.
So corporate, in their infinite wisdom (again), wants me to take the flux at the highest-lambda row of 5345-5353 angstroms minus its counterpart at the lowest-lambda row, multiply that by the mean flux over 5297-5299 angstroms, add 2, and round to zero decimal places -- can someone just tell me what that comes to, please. 13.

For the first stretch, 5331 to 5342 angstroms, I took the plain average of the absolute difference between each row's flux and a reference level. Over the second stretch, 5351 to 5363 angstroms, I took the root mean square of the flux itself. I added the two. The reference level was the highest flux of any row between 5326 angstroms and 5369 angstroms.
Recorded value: 37.4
